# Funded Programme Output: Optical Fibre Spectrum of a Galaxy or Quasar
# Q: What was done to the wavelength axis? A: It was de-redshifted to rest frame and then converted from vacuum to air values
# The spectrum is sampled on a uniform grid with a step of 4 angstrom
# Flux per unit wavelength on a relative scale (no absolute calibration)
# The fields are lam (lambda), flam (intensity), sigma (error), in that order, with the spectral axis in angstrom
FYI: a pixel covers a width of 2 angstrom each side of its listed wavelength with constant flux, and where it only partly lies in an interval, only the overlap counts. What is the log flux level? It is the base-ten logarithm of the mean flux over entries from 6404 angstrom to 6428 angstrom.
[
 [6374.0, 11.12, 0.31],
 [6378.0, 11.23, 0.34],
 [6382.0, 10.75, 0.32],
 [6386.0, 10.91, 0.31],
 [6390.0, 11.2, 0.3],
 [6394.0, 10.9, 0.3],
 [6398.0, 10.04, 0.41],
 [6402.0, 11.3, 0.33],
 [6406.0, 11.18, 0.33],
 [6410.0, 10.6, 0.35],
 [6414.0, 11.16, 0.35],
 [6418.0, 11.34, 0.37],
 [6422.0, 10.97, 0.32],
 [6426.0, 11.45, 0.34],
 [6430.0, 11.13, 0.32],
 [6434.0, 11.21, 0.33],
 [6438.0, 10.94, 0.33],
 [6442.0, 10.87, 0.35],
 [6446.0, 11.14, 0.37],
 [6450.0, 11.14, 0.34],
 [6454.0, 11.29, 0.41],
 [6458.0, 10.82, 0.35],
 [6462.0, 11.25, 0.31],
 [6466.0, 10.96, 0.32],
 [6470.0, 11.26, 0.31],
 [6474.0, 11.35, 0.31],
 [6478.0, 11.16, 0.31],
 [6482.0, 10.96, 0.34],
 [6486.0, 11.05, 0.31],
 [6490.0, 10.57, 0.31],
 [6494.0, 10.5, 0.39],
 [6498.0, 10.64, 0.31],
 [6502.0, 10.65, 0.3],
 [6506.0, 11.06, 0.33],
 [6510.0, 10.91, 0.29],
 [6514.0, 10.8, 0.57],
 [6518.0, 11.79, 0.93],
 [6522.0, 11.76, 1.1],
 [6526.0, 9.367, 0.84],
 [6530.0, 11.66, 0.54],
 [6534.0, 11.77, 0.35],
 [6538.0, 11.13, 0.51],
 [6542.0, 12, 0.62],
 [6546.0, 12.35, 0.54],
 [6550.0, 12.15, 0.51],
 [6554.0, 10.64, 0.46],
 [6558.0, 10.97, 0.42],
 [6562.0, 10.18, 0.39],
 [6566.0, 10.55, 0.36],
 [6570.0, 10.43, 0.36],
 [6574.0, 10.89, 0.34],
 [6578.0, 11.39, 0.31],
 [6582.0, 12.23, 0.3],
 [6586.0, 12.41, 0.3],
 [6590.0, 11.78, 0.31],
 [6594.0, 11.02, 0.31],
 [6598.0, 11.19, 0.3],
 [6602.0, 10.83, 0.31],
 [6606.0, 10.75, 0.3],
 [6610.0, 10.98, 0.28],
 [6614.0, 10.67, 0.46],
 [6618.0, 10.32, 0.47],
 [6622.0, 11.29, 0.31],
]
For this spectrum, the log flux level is 1.05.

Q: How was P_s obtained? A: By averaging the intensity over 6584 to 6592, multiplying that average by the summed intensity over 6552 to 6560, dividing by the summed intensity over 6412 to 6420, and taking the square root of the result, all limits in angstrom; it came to 3.41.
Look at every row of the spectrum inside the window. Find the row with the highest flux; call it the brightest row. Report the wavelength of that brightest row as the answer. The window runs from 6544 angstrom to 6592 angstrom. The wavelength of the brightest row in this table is 6586.0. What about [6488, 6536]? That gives 6518.0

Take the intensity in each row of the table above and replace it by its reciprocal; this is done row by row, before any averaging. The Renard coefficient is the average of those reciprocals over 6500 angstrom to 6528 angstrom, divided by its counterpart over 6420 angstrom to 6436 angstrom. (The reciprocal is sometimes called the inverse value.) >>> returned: 1.031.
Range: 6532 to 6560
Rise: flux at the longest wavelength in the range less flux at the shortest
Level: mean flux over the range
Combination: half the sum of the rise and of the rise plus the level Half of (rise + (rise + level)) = 5.0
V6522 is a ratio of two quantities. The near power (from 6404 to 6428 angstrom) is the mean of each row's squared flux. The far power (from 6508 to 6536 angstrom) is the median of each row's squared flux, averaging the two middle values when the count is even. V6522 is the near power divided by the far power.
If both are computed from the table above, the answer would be 0.91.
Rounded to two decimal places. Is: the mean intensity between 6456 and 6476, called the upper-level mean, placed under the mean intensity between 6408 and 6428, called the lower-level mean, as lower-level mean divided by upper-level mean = 1.00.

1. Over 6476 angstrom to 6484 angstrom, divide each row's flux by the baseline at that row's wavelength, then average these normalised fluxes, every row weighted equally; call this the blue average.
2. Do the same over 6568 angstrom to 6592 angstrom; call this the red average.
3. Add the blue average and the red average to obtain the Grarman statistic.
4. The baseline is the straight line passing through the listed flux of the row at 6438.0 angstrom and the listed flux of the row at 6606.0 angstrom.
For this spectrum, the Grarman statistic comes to 2.08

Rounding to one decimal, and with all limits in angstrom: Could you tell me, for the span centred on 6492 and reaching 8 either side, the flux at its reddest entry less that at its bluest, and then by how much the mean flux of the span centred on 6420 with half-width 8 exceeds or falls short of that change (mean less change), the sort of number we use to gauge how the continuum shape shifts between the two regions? 11.6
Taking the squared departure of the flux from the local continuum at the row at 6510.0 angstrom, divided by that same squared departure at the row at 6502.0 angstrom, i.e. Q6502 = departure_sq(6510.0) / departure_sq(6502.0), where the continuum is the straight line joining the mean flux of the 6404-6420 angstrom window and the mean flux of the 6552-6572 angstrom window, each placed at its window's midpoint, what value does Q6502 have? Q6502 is 2.6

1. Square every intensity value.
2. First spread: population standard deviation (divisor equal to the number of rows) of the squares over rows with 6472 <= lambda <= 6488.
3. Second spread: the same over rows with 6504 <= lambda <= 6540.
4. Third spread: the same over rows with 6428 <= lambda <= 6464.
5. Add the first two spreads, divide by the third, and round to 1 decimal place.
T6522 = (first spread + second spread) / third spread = 5.3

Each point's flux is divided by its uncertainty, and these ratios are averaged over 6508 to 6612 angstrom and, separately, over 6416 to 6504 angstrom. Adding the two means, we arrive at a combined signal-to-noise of 61.7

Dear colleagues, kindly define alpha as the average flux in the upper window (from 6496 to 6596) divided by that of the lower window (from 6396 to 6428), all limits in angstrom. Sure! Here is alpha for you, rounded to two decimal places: 1.02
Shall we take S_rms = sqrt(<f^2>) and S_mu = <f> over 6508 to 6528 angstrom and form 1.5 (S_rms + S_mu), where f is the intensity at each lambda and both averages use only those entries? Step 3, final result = 32.8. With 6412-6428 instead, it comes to 33.7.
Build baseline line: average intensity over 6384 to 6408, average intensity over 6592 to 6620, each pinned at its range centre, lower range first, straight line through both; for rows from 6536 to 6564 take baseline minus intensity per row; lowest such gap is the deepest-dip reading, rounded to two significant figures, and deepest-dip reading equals -1.5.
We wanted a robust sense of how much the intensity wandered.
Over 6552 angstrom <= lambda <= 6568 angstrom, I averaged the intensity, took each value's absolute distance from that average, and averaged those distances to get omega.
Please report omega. 0.22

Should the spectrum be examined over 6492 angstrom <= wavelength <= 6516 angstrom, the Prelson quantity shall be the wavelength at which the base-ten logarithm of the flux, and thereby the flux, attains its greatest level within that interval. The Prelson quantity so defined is 6506.0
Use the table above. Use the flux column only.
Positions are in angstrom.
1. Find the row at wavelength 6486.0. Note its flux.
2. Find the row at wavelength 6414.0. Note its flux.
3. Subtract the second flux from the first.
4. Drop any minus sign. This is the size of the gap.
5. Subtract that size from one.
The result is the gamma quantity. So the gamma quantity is 0.9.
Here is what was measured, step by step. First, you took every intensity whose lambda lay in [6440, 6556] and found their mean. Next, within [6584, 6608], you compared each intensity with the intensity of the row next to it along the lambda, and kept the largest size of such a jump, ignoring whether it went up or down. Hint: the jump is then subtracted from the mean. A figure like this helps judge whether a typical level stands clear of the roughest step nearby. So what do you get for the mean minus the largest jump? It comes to 10.4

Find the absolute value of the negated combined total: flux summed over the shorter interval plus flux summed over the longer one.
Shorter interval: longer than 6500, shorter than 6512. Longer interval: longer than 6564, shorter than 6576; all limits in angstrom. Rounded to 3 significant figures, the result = 64.5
